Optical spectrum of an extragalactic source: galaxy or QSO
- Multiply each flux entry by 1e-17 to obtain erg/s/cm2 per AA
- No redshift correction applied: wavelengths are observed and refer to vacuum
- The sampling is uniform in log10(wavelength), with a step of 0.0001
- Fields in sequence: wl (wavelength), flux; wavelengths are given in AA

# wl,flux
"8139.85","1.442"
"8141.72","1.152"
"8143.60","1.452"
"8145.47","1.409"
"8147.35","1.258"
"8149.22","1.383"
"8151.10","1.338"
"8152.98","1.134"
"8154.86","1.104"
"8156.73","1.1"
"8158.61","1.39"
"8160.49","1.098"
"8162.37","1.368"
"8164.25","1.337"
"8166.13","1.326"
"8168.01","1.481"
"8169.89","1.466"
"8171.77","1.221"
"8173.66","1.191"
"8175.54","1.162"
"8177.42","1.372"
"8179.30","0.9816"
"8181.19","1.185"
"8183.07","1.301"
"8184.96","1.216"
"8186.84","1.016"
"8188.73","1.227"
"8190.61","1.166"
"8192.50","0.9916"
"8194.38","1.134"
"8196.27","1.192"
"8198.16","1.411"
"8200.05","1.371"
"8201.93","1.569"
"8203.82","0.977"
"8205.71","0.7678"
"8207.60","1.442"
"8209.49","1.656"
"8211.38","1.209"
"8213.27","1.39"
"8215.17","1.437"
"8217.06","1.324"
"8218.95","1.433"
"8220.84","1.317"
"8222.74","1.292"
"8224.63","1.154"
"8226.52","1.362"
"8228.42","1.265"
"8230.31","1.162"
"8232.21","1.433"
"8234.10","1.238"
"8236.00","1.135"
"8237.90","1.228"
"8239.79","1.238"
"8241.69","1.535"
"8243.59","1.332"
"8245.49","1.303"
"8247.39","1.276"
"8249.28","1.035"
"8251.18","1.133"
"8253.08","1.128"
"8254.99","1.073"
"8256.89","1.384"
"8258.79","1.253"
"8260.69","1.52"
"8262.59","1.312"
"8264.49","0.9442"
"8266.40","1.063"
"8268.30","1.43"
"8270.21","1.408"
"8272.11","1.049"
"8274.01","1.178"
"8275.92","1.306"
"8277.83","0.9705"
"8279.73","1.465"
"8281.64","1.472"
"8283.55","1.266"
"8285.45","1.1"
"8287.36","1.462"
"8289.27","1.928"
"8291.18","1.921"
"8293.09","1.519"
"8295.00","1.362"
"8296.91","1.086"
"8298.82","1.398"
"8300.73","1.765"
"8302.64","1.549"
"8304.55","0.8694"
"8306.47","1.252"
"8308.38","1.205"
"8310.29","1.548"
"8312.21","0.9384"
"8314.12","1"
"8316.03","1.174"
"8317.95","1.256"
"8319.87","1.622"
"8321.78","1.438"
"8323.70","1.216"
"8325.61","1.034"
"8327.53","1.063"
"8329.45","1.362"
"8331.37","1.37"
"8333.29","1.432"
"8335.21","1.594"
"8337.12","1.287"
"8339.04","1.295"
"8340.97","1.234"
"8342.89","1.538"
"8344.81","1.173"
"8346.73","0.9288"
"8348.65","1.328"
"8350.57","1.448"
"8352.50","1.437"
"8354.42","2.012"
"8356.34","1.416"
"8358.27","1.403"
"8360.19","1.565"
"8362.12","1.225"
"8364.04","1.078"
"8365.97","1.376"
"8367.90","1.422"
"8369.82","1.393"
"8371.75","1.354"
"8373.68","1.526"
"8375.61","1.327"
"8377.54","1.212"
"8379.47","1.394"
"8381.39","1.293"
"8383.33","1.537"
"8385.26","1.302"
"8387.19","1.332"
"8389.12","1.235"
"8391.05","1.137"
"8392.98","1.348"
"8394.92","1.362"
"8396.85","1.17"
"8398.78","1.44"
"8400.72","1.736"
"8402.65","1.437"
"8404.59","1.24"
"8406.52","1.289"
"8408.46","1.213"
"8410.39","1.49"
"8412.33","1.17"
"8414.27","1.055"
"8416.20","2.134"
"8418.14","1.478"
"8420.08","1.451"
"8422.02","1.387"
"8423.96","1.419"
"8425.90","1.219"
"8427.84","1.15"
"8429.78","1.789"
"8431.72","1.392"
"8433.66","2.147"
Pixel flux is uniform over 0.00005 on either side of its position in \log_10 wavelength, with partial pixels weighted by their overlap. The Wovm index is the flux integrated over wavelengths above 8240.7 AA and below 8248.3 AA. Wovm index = 10.3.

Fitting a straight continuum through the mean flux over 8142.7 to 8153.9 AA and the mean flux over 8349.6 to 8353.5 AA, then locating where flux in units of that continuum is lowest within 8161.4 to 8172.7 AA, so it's 8171.77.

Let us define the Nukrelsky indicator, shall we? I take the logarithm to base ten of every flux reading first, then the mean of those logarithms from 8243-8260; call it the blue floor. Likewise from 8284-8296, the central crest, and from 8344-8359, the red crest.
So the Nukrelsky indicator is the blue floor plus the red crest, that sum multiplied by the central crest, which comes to 0.039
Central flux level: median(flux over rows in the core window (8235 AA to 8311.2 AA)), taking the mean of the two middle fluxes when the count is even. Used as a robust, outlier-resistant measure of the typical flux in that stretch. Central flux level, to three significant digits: 1.29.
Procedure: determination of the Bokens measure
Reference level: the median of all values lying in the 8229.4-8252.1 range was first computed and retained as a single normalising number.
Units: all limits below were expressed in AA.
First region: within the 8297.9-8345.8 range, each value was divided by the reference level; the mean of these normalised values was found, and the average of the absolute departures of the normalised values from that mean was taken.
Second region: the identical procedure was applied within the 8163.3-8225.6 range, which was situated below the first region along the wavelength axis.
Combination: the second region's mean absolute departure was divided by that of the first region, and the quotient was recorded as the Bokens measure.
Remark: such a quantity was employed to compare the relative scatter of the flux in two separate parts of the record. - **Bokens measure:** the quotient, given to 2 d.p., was 0.81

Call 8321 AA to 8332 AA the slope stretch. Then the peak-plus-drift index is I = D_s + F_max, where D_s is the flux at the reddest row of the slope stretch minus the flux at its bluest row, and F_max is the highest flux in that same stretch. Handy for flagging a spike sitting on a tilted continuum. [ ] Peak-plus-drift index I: 1.37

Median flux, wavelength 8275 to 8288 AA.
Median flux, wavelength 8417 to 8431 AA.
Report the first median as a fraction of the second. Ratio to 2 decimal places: 0.92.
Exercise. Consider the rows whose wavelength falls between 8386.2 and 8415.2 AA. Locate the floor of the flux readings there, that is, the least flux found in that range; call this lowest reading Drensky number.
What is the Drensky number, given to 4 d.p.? 1.0550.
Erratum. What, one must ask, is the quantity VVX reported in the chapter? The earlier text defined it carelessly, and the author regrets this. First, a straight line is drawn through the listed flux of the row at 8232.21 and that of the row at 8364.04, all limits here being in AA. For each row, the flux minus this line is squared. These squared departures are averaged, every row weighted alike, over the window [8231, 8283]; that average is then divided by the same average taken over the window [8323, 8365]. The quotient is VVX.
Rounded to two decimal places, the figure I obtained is 0.42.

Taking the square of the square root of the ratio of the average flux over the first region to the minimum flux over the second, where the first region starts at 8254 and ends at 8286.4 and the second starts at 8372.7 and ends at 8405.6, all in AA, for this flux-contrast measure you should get 1.10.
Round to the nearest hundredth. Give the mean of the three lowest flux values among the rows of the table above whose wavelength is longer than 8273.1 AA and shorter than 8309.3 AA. 0.98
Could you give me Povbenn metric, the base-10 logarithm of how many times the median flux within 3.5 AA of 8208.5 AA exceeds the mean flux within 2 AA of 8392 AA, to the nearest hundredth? 0.03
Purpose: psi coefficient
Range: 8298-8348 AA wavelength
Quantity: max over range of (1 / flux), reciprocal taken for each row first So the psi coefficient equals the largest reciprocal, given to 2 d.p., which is 1.15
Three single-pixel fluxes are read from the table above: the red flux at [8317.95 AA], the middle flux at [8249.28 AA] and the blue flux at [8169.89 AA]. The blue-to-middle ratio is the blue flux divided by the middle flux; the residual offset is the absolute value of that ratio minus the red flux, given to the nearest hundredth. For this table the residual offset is 0.16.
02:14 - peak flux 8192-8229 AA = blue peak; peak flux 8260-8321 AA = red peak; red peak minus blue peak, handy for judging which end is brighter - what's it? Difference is 0.27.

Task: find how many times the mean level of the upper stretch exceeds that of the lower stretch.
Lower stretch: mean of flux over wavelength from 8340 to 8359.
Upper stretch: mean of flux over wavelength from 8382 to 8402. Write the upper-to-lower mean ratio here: 0.98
